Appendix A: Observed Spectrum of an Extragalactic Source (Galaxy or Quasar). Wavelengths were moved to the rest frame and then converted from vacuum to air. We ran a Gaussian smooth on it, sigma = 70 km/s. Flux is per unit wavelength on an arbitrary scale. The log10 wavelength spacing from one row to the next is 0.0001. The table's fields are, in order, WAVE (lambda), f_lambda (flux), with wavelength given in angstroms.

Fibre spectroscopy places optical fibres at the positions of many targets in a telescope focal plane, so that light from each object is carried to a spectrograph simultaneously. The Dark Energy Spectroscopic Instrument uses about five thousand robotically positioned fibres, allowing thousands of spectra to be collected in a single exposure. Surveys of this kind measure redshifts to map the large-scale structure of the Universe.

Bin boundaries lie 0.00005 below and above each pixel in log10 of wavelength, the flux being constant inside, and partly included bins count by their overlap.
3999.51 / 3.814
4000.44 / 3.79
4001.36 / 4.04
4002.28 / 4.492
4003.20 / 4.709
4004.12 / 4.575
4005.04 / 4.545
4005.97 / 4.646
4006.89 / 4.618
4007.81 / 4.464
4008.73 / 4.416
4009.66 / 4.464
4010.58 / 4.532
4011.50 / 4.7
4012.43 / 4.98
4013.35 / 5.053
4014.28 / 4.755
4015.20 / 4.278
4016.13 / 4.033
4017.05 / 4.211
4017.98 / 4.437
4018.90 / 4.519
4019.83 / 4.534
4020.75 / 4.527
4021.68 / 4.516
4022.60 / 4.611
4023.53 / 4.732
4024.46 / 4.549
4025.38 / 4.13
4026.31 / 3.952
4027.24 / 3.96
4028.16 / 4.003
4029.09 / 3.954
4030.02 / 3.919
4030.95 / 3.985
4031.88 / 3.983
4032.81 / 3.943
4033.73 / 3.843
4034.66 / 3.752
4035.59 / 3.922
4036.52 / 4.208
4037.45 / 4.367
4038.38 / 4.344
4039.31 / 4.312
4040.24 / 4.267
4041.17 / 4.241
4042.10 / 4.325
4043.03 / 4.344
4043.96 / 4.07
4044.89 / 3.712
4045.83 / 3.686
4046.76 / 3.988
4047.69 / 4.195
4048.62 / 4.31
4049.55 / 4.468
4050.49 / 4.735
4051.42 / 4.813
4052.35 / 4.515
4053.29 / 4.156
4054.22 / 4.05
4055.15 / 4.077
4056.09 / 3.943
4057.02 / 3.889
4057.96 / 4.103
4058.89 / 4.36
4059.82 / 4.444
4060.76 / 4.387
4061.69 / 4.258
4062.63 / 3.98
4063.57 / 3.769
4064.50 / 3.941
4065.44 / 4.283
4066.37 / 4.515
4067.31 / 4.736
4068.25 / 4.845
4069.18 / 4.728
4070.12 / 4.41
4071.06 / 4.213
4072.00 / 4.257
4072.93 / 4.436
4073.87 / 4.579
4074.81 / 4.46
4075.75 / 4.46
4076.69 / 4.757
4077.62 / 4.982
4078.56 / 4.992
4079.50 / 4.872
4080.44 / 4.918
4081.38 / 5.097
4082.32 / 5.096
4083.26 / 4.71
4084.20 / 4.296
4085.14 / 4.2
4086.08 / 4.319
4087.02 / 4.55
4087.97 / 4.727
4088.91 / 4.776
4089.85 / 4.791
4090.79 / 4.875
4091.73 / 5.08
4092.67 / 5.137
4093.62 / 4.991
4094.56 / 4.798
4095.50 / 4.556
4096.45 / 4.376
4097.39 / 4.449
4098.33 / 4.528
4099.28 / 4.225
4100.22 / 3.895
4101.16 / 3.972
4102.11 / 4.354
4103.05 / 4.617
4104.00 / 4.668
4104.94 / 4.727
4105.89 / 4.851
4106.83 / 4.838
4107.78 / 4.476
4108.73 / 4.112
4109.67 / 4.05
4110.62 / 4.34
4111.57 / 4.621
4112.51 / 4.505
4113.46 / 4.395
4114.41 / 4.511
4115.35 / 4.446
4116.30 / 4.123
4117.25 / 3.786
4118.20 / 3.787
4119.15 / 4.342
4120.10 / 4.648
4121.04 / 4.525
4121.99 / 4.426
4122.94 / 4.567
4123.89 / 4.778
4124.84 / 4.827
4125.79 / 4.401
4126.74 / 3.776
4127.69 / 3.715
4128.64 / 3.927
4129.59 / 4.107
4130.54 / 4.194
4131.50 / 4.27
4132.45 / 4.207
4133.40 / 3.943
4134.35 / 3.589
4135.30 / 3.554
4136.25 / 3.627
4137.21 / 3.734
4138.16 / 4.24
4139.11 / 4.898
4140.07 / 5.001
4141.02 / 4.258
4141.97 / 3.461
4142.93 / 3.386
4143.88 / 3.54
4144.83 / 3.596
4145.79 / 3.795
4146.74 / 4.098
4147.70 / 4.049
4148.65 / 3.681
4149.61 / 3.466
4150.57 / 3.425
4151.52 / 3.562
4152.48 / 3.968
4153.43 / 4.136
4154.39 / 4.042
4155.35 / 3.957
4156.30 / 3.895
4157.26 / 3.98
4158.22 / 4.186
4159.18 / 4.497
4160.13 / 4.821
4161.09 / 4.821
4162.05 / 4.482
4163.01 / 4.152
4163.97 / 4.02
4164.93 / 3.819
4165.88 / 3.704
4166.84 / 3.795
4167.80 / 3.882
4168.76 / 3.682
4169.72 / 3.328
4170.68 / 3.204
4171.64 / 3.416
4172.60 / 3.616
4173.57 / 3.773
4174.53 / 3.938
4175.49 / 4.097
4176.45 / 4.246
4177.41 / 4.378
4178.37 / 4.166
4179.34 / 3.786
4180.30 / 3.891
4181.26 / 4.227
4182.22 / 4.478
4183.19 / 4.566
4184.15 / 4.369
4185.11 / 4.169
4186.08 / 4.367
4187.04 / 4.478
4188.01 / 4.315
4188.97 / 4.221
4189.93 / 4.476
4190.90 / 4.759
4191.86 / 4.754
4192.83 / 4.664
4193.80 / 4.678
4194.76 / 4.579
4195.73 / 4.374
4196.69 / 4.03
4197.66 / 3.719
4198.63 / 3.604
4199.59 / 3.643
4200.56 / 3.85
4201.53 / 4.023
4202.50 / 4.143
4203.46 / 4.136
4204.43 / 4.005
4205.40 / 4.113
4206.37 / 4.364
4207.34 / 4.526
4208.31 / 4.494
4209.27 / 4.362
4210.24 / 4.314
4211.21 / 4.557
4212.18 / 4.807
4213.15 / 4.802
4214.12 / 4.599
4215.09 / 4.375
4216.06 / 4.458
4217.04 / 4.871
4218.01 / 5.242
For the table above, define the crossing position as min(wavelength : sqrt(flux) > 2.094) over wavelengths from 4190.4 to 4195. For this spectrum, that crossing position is 4190.90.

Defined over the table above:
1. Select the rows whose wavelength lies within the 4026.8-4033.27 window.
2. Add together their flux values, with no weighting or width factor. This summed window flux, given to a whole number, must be 28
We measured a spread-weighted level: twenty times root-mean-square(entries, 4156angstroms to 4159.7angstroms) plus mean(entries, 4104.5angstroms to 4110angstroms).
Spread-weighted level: 87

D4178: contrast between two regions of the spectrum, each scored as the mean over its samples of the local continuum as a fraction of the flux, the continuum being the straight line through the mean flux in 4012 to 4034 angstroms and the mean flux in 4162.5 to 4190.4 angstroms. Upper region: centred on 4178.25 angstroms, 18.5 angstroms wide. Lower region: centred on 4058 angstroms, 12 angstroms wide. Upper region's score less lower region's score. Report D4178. -0.02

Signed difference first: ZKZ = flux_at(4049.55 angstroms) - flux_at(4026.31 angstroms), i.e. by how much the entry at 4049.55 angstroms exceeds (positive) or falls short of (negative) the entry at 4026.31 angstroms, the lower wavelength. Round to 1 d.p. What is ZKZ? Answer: 0.5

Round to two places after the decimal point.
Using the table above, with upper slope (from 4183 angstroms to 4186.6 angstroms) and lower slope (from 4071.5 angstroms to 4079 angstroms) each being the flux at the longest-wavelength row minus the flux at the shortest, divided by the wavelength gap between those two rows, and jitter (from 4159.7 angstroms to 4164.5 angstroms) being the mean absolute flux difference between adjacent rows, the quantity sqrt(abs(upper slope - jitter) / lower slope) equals 1.55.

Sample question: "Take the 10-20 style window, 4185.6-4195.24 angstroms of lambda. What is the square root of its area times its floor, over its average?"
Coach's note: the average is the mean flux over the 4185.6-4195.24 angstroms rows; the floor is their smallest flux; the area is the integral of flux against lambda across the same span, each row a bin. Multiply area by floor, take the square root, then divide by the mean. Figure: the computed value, 3.00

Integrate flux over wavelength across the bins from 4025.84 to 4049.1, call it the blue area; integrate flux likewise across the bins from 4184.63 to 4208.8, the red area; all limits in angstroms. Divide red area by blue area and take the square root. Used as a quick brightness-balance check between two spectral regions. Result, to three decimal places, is 1.044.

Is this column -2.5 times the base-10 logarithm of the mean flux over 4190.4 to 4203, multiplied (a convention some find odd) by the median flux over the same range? -6.5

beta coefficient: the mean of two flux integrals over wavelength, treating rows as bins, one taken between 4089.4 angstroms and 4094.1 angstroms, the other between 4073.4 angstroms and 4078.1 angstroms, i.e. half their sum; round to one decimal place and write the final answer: 22.6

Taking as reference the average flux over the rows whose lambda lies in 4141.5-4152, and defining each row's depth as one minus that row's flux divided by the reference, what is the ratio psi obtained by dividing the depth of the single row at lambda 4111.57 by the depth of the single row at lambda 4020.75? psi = 1.1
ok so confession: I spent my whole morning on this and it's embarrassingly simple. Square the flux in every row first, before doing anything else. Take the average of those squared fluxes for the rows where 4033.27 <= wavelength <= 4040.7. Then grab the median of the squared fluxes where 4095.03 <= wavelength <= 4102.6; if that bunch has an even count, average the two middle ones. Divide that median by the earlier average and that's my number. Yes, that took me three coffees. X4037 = 1.12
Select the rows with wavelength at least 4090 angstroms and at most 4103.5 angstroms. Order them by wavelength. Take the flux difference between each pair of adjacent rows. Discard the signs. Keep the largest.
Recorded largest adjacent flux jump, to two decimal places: 0.38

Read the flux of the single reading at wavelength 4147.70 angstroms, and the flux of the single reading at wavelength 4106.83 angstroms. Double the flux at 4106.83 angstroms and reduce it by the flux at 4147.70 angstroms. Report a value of 5.6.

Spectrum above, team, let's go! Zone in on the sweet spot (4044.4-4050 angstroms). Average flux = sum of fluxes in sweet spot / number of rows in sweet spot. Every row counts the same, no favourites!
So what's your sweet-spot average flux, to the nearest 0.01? 4.06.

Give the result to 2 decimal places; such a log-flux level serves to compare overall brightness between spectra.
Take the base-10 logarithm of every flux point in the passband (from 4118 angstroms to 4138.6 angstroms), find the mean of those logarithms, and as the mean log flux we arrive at 0.62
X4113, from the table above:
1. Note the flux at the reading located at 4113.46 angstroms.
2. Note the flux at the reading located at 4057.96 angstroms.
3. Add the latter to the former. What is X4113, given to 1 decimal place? 8.5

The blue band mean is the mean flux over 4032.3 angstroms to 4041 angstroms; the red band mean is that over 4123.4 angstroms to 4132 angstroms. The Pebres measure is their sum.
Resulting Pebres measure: 8.33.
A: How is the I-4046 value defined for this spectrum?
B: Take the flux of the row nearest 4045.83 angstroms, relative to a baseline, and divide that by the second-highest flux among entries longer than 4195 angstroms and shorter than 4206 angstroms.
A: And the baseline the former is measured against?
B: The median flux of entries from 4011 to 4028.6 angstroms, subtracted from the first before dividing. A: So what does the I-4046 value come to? -0.20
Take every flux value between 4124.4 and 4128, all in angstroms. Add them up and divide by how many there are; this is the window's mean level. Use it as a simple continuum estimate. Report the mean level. 4.2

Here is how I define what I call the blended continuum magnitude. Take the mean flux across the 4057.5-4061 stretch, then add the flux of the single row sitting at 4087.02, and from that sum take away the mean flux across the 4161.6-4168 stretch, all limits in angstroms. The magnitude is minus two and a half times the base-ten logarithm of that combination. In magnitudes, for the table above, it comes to -1.72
